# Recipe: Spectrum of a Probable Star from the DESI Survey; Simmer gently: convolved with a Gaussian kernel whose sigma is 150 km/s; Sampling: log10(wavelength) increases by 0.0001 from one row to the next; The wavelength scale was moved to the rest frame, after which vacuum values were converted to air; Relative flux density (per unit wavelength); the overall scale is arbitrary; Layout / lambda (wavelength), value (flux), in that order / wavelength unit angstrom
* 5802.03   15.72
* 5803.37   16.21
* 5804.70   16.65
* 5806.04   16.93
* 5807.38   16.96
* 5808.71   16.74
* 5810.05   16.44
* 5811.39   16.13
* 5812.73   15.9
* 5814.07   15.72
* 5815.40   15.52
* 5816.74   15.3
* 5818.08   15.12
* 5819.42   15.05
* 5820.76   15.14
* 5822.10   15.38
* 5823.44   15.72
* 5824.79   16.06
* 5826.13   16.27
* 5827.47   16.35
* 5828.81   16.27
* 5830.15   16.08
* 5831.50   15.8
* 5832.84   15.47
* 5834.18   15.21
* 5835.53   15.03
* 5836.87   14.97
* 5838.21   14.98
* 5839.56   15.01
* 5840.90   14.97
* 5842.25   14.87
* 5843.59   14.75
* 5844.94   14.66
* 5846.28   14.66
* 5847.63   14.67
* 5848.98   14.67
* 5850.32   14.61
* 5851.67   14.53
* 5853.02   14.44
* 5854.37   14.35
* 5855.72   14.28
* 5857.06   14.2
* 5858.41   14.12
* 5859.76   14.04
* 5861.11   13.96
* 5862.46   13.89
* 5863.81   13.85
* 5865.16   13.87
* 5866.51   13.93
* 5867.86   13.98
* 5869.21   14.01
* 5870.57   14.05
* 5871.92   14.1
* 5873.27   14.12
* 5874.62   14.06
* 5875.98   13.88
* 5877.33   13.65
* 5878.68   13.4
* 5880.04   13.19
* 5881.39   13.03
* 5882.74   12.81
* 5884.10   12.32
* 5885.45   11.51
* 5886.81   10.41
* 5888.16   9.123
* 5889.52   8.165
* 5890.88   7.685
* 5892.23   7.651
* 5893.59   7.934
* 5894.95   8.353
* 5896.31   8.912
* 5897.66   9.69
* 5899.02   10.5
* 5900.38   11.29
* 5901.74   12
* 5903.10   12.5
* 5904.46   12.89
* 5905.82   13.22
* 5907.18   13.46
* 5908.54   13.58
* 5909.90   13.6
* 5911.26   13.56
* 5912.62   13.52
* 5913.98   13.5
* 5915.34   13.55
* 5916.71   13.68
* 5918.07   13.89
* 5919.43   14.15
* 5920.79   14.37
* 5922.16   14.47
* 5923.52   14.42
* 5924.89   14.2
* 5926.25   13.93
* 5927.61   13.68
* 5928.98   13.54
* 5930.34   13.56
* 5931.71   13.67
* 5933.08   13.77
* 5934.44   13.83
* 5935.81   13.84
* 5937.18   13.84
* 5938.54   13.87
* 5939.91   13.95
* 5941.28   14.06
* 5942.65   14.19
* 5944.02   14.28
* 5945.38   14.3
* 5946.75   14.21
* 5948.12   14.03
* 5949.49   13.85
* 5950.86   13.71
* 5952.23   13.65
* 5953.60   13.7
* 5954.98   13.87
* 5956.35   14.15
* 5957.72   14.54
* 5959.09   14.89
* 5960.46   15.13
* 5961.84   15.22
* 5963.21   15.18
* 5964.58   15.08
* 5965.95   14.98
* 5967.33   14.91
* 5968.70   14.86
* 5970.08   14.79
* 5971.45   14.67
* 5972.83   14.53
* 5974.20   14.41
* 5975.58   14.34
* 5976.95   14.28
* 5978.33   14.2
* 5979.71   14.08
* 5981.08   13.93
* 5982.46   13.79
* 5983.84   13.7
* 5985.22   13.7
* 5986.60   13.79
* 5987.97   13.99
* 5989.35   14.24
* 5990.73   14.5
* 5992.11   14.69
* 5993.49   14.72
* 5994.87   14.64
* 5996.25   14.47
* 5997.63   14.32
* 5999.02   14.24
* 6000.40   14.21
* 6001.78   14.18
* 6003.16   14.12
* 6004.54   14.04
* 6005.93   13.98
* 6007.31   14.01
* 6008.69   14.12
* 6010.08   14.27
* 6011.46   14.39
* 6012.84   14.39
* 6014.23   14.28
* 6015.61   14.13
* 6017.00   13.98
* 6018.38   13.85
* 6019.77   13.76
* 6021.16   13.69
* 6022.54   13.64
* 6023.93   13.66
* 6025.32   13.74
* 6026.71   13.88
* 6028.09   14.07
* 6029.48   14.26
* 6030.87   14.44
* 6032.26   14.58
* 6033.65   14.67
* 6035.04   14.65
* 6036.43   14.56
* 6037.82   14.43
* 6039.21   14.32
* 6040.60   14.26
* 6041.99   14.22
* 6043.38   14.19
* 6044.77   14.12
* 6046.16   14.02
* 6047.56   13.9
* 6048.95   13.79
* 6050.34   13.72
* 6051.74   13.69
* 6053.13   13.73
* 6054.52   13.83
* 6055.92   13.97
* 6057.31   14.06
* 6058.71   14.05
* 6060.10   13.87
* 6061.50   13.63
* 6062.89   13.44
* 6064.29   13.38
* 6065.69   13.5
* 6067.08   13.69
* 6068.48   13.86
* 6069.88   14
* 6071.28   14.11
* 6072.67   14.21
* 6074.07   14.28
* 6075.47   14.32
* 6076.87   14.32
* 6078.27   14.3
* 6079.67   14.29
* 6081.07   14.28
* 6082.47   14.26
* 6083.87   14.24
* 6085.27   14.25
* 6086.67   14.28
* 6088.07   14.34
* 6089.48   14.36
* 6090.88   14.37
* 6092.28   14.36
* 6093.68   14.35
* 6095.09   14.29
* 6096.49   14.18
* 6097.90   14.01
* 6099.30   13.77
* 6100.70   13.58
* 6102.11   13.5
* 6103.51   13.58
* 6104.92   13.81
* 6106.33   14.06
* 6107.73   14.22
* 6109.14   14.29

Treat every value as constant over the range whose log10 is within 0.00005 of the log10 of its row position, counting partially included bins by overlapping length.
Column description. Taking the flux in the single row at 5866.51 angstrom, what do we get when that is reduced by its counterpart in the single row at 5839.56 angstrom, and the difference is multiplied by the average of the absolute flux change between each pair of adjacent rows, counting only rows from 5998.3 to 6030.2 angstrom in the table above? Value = -0.10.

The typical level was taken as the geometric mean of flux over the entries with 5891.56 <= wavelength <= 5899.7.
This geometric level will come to 8.8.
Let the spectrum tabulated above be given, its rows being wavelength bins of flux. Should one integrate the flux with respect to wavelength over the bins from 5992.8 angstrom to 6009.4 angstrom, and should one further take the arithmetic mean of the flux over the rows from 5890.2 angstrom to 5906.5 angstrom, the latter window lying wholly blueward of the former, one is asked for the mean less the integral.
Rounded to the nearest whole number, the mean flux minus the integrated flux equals -226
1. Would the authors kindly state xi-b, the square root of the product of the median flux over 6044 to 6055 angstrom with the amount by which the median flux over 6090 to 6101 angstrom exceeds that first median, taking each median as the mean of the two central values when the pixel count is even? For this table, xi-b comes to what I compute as 2.4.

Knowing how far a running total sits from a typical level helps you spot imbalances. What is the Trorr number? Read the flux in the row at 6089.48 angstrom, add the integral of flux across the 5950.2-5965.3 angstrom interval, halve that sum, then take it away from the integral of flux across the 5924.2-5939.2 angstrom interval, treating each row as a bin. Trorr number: 91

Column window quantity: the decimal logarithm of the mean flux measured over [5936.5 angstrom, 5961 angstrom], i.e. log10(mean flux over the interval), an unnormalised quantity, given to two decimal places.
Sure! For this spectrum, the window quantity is 1.15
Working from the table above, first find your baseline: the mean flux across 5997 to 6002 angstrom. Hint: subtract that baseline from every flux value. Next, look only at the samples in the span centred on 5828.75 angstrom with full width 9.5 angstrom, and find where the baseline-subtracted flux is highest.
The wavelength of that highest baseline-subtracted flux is 5827.47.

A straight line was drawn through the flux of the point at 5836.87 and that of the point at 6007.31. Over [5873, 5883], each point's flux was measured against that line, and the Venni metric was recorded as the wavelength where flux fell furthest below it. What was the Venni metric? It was 5882.74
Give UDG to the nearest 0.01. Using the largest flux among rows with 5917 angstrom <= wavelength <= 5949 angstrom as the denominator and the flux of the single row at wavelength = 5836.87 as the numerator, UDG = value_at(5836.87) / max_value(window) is 1.03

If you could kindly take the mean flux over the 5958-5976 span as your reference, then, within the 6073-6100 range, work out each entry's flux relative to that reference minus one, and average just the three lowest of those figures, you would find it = -0.058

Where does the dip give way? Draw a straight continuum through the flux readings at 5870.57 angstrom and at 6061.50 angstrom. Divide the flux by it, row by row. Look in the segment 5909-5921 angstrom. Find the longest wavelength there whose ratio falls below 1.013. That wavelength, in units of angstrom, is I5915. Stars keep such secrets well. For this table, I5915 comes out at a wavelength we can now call 5918.07 angstrom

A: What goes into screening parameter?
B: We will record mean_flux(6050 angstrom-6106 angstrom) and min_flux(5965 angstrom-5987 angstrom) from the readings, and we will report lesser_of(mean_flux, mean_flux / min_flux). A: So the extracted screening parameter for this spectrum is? 1.022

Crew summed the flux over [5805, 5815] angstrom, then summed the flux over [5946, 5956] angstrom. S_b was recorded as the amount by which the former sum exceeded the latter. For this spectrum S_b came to 18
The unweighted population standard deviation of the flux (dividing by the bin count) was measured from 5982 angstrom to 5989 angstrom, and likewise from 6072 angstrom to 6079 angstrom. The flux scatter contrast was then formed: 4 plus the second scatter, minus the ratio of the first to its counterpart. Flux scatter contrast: 1.4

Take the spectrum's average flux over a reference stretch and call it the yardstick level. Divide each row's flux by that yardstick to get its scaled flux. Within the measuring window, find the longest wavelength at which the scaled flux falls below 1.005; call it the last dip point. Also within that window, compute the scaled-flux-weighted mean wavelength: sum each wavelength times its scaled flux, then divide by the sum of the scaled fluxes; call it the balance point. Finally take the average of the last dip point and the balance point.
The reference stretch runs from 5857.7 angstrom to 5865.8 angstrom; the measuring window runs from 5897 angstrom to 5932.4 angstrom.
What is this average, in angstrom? 5923.5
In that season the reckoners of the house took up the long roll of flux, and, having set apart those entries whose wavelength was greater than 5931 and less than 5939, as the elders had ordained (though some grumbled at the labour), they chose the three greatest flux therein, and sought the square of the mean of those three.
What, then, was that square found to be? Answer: 192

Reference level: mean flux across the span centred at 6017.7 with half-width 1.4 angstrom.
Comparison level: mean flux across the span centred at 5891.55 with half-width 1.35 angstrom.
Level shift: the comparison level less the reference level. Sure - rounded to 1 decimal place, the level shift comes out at -6.2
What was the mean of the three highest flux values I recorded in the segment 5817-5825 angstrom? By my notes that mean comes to 15.7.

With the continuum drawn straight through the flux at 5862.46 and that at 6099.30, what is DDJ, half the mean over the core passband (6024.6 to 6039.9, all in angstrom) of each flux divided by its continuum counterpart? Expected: 0.519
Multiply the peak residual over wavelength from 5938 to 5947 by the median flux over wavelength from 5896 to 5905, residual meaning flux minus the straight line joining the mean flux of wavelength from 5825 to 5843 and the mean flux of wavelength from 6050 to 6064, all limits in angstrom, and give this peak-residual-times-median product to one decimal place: -3.9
